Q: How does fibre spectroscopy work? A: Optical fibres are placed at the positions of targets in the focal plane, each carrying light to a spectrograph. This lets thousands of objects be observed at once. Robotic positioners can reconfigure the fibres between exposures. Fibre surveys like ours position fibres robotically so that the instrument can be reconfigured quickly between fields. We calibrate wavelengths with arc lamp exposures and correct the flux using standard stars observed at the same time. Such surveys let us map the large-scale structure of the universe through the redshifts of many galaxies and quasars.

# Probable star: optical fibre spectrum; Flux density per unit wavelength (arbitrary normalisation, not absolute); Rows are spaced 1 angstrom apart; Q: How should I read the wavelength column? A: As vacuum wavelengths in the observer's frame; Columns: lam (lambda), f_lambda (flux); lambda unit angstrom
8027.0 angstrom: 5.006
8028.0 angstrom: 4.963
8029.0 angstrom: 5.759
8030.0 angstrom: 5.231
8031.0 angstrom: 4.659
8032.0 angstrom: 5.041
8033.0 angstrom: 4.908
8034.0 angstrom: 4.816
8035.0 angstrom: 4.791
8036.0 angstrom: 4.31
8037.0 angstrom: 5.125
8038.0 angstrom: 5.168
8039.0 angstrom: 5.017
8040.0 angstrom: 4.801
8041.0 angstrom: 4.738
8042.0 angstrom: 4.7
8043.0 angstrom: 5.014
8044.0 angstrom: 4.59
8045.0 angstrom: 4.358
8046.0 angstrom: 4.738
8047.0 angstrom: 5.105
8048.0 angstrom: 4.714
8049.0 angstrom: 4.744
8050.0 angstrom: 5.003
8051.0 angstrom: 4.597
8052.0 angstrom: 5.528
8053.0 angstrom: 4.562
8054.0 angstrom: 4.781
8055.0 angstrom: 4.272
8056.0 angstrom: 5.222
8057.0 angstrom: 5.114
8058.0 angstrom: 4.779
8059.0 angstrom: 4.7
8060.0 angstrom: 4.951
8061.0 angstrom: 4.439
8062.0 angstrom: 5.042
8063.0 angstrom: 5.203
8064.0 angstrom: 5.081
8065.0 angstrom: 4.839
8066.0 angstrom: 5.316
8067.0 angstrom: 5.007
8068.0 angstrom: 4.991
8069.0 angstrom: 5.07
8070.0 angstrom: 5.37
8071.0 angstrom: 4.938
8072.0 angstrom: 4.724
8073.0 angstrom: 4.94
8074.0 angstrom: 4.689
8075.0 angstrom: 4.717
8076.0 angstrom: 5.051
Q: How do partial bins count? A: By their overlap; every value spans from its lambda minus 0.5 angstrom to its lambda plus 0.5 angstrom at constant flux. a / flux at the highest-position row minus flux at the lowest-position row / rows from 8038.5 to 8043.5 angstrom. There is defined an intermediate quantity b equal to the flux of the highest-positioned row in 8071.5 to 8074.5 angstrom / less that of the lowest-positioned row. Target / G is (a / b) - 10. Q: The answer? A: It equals -9.9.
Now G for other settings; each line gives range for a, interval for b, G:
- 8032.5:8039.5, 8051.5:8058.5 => -10.1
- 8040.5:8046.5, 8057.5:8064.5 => -10.0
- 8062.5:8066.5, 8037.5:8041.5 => -10.3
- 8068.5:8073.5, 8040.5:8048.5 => -4.6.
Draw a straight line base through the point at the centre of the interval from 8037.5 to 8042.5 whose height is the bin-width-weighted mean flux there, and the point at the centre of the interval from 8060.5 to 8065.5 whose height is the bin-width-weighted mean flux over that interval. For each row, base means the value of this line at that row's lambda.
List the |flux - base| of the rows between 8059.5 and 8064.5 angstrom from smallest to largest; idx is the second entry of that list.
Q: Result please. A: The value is 0.123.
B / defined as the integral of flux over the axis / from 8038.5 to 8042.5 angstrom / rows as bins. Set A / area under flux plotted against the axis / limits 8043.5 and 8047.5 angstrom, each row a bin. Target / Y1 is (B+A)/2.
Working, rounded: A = 18.8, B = 19.3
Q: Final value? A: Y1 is 19.0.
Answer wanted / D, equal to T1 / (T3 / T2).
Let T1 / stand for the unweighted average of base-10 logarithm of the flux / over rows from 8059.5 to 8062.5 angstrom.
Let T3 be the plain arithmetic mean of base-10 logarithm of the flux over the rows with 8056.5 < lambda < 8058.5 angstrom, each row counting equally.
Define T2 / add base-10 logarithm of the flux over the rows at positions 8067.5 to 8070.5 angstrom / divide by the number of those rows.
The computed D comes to 0.698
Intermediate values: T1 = 0.682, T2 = 0.711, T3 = 0.694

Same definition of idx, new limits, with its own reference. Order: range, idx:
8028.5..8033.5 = 0.169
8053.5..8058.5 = 0.134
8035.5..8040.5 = 0.134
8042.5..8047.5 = 0.156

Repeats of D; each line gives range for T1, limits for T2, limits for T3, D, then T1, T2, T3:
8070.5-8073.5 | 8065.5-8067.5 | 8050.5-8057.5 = 0.714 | 0.687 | 0.713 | 0.686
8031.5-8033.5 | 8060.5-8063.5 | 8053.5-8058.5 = 0.702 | 0.697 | 0.689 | 0.683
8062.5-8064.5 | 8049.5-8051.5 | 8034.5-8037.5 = 0.717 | 0.711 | 0.681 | 0.675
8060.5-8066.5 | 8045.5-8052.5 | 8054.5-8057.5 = 0.702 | 0.697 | 0.691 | 0.686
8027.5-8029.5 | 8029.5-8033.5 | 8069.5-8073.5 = 0.725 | 0.728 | 0.695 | 0.698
